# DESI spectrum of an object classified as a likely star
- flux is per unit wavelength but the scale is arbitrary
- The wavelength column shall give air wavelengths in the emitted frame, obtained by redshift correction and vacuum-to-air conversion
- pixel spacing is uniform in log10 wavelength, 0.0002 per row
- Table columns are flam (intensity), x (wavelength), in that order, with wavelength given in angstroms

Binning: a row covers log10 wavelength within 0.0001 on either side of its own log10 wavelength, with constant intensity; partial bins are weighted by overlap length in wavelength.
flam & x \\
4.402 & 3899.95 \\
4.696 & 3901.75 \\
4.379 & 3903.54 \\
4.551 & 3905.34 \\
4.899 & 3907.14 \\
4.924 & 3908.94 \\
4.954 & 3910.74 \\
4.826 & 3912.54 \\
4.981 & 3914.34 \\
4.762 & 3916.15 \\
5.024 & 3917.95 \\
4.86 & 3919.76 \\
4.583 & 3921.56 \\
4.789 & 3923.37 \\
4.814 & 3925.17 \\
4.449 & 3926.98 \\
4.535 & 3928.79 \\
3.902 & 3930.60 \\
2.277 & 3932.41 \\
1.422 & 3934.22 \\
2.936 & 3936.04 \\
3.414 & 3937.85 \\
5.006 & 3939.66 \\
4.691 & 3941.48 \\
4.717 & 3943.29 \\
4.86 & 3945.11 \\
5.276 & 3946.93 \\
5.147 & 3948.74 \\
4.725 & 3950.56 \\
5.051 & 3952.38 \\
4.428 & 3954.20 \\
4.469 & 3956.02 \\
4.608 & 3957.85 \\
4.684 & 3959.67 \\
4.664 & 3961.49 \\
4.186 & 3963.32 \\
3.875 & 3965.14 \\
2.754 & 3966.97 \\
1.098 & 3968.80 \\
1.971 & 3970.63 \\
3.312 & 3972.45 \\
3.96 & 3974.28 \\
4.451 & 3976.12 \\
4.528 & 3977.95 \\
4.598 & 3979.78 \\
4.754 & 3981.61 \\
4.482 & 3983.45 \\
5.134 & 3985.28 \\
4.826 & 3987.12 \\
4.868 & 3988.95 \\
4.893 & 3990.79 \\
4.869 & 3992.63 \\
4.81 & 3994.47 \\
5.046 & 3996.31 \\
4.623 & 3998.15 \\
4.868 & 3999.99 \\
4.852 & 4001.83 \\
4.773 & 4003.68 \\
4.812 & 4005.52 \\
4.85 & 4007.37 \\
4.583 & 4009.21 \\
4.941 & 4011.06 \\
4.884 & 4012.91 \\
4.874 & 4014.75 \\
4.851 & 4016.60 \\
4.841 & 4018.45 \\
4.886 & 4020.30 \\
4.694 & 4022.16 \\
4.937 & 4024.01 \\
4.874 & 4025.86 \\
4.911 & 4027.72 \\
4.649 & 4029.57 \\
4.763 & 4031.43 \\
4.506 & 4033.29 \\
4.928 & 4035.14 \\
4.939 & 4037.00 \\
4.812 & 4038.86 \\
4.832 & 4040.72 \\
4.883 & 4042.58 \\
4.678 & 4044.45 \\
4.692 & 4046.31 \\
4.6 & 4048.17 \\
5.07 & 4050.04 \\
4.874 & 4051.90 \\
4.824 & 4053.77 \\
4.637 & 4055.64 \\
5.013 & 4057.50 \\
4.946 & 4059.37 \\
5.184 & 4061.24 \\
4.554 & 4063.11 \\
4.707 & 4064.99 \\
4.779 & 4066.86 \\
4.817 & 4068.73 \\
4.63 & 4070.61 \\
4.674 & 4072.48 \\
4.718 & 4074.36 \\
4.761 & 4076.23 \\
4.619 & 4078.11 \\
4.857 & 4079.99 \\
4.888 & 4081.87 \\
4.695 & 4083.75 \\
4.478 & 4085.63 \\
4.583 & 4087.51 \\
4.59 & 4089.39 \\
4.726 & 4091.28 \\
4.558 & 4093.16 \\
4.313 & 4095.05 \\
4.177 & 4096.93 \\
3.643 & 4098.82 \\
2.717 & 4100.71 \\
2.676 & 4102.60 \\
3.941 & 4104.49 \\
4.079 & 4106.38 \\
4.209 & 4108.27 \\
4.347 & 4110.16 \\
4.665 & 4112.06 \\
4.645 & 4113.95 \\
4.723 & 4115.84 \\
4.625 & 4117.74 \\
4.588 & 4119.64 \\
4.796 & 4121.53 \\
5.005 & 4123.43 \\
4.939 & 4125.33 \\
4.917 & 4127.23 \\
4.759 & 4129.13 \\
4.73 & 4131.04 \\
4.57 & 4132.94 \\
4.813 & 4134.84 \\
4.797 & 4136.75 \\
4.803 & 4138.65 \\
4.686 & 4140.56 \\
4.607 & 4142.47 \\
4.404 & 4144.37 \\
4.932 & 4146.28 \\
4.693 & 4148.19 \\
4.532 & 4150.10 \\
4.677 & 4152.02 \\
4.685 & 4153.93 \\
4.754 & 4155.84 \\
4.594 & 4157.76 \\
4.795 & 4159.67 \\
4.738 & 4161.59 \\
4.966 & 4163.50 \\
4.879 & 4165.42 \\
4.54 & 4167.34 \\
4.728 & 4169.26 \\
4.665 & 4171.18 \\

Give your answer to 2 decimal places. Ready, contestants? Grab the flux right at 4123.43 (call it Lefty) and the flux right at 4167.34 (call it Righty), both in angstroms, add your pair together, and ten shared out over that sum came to 1.05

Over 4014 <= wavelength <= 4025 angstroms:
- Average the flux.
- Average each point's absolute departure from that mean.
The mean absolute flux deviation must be 0.05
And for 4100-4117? 0.59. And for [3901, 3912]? 0.19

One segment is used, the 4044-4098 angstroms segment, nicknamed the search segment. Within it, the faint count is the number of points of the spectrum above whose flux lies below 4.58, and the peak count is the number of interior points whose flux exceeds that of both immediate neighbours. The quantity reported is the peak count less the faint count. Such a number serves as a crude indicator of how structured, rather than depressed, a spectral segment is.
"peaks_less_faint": 3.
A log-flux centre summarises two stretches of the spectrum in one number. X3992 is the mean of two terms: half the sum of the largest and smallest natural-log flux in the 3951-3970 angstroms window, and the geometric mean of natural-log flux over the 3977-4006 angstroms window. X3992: 1.21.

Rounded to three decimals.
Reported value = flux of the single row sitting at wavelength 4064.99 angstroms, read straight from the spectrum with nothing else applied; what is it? 4.707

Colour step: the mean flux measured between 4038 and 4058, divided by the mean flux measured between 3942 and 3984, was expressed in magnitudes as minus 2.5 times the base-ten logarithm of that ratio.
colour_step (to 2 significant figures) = -0.15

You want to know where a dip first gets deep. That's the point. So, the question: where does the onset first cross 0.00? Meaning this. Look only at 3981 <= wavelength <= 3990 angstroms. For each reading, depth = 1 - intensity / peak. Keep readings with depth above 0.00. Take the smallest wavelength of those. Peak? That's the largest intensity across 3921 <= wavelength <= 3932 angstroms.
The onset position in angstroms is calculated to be 3981.61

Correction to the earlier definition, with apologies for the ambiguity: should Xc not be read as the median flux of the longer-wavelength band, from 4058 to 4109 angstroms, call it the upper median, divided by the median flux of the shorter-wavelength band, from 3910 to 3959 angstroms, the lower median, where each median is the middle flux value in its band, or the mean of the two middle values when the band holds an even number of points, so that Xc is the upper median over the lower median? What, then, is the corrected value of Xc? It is 0.98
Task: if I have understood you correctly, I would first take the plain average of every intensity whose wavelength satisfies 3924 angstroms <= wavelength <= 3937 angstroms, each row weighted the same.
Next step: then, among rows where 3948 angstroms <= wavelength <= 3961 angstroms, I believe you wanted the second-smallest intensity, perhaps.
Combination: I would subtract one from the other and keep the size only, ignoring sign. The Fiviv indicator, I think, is 1.0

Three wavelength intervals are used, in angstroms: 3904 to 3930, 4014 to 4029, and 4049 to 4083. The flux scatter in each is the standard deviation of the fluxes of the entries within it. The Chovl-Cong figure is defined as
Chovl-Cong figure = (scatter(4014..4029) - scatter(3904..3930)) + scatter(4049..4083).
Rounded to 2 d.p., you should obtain 0.06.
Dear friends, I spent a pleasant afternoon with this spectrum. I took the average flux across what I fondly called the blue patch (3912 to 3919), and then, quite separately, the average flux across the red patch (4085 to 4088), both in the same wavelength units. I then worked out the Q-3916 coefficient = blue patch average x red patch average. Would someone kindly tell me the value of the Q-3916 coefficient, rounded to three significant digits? 22.2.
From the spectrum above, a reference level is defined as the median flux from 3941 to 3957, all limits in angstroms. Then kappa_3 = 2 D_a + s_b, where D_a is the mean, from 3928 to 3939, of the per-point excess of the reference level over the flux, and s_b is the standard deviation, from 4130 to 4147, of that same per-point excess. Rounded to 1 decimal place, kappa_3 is 3.4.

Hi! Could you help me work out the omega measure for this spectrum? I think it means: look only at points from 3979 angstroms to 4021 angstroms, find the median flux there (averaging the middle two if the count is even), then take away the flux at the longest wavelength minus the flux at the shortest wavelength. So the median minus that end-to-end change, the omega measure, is 4.6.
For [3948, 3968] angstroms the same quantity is 7.0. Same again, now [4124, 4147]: 4.8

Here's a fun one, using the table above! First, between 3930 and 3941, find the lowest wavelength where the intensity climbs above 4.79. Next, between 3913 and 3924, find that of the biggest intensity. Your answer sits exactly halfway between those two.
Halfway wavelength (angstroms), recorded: 3928.8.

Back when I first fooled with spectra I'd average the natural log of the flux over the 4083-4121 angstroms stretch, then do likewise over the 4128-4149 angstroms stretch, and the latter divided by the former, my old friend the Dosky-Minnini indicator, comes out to 1.08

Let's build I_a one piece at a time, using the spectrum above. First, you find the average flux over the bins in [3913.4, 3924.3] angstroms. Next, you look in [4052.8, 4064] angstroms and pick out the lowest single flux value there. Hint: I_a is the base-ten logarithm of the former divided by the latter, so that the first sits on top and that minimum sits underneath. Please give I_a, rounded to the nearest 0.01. 0.03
